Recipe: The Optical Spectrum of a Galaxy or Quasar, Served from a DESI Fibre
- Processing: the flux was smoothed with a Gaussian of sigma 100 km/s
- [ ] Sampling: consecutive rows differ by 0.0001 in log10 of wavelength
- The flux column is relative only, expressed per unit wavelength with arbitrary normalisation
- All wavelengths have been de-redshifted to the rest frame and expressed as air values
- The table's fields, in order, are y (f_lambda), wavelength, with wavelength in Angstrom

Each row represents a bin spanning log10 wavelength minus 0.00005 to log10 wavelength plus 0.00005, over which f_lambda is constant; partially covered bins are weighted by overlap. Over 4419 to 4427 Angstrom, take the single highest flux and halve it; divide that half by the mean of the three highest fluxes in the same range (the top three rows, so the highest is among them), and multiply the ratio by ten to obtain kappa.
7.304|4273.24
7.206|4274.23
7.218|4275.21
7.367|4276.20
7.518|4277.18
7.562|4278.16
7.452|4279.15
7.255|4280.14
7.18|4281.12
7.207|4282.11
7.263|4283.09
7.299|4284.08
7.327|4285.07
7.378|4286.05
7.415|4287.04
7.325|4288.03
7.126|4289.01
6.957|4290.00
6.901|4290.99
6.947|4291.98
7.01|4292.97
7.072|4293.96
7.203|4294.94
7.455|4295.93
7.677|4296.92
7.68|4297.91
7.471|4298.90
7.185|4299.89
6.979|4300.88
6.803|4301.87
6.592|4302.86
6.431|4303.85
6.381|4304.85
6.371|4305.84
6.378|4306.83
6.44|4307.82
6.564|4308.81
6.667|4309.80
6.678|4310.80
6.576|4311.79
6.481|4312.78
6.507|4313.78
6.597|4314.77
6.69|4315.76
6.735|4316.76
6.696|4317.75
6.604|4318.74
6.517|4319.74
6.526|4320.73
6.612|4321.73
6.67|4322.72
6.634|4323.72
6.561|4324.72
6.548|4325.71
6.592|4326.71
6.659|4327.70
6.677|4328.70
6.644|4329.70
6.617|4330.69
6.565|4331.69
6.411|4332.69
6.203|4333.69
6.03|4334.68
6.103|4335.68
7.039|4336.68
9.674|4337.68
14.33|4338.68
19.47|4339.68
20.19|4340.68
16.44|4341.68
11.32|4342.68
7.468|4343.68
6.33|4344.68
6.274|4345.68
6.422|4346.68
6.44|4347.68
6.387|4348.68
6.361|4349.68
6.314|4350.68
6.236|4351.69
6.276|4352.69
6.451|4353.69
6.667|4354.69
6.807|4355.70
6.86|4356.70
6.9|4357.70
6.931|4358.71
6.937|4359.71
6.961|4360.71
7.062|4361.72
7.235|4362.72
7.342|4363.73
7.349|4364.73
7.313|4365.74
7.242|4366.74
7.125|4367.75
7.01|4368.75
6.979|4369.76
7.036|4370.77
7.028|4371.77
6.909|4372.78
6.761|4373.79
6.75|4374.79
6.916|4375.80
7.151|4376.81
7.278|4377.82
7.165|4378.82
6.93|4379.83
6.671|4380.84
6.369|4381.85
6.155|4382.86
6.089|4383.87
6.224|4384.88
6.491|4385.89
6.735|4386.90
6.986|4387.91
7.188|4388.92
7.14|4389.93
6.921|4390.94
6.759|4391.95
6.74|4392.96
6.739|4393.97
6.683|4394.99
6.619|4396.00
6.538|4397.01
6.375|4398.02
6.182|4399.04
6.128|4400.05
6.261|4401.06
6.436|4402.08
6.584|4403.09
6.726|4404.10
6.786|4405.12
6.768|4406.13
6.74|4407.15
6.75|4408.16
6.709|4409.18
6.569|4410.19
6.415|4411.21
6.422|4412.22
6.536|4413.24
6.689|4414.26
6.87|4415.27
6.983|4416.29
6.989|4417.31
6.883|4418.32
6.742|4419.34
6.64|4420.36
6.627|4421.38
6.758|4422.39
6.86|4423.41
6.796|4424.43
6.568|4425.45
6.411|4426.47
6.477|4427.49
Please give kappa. 5.04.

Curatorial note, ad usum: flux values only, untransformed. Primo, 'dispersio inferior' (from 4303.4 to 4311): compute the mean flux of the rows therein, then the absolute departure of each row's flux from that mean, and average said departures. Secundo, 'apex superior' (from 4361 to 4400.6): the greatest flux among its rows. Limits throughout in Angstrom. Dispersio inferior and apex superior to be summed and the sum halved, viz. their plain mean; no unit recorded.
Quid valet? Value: 3.73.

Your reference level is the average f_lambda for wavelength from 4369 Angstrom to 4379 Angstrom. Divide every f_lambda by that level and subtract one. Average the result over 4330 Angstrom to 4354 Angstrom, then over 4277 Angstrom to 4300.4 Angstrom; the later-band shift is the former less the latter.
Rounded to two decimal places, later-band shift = 0.19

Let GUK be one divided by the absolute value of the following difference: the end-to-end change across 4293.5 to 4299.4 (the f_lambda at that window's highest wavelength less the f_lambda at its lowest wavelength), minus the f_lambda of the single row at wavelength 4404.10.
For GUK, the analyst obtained 0.158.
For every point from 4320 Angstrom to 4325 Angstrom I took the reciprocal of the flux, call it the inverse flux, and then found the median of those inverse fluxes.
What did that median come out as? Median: 0.151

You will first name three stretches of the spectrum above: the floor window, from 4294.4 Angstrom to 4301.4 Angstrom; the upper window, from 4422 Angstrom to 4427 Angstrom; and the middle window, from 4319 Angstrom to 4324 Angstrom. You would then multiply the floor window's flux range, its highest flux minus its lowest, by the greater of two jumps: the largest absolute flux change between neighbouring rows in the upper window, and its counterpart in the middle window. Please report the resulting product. 0.16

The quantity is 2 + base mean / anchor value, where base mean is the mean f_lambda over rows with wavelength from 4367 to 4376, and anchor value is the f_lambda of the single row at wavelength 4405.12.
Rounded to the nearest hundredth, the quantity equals 3.02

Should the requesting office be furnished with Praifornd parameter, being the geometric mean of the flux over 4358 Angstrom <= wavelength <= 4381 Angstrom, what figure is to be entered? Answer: 7.0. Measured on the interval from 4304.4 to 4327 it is 6.6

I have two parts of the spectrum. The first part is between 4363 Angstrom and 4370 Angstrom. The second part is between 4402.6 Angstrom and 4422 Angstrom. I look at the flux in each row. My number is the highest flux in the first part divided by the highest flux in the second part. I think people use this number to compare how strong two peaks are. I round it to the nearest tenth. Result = 1.1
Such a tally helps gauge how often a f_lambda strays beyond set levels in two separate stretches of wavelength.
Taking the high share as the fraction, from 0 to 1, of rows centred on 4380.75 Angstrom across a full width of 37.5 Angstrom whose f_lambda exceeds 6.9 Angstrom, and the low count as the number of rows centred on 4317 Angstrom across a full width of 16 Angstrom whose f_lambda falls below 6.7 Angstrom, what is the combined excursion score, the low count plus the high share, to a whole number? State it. 16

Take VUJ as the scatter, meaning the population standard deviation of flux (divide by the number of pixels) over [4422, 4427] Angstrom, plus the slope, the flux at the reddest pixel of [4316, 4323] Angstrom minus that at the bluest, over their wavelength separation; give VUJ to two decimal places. 0.15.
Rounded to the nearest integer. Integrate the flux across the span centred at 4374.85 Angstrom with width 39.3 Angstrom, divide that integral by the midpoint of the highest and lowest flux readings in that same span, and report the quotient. 40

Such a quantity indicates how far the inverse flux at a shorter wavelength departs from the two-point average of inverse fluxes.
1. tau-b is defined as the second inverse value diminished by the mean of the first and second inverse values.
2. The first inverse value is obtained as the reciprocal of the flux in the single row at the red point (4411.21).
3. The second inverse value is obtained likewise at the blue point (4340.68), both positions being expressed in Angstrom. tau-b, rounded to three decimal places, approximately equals -0.053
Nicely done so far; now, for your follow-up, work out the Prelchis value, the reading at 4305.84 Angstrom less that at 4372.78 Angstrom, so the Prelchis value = -0.5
